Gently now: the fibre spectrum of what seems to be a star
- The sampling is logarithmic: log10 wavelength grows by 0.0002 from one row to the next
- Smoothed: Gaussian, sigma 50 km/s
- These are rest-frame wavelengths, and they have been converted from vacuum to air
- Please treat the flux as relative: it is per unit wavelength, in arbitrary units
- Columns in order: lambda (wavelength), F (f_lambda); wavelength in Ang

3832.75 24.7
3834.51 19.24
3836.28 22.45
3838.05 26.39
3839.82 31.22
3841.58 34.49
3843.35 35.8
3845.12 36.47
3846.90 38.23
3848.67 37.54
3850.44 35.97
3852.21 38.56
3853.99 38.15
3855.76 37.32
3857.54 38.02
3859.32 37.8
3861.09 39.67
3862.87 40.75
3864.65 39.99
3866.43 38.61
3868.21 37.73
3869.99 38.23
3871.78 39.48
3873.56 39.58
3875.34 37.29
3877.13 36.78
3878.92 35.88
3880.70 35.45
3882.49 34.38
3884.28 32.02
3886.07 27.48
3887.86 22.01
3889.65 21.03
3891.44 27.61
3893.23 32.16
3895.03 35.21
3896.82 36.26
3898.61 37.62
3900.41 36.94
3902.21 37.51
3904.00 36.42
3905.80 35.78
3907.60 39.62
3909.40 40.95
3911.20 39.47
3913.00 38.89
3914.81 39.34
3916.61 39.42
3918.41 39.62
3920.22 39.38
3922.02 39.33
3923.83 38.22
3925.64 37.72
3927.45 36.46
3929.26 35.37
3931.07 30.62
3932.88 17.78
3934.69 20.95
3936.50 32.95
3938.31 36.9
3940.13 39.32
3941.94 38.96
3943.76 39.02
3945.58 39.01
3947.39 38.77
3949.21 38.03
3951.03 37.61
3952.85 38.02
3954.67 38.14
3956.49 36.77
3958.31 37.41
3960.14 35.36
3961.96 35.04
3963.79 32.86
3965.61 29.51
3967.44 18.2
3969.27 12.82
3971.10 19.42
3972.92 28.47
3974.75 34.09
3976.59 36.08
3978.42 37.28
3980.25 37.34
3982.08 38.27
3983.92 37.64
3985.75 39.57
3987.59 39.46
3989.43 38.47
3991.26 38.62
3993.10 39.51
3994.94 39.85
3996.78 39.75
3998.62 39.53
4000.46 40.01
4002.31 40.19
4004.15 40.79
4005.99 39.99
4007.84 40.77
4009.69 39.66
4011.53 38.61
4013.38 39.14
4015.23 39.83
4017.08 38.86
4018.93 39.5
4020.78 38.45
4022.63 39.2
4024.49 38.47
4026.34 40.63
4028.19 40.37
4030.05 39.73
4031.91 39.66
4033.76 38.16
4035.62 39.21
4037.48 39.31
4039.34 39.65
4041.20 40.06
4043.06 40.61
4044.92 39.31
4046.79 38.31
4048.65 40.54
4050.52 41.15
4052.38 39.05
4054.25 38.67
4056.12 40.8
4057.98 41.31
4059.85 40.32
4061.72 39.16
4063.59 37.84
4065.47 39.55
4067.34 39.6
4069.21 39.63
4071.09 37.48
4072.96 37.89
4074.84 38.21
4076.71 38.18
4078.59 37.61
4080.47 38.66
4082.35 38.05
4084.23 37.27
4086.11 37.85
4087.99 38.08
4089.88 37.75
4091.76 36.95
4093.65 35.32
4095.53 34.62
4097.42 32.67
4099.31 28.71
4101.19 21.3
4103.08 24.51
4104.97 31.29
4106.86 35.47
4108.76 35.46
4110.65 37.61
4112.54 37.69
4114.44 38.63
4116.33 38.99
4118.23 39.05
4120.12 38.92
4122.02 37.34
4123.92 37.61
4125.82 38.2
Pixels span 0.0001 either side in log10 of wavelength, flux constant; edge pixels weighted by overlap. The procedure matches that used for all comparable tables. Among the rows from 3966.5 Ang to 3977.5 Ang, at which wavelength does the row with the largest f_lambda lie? 3976.59 Ang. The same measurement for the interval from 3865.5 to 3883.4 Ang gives 3873.56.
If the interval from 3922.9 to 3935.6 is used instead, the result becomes 3923.83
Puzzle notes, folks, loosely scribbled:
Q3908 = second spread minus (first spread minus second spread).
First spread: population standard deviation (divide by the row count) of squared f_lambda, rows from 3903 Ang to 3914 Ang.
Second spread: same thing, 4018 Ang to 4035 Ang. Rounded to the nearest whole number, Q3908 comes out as -12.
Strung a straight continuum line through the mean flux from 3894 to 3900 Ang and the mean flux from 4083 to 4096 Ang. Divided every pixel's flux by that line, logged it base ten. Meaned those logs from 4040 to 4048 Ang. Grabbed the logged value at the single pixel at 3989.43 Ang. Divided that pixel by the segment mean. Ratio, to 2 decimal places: 0.67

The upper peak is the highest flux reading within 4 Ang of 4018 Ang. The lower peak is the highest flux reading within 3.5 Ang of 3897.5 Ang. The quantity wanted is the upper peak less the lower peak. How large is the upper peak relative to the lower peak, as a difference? 2.2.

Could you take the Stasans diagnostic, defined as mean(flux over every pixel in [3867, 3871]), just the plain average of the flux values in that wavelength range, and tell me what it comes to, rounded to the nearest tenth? 38.0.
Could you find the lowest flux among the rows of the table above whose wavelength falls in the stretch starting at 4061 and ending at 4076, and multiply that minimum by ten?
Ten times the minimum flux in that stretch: 375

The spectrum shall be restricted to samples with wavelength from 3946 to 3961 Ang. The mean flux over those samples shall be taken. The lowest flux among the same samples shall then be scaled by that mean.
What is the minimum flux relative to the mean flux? 0.94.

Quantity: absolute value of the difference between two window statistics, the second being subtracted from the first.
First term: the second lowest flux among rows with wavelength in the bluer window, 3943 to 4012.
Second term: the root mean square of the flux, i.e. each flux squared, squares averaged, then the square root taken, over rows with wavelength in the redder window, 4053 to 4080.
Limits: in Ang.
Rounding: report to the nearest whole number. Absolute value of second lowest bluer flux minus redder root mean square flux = 21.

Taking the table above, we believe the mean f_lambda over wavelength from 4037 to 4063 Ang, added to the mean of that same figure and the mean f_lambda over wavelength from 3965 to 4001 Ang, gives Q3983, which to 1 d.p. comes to 76.9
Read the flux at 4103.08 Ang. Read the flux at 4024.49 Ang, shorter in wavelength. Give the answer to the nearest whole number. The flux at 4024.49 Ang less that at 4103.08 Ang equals 14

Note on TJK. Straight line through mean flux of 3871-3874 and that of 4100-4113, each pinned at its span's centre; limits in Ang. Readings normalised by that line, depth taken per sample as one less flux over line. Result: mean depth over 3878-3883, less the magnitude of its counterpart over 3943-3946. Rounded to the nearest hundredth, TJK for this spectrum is 0.05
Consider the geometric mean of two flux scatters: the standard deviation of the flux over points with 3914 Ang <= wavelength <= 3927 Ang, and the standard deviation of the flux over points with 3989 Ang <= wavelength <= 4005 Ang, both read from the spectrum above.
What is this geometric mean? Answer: 0.7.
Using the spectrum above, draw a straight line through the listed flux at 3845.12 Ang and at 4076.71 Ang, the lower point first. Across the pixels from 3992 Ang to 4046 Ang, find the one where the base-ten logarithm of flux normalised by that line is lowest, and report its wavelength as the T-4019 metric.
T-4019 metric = 4033.76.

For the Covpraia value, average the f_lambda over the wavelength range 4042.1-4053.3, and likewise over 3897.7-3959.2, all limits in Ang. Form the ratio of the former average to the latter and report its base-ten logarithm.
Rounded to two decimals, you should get 0.04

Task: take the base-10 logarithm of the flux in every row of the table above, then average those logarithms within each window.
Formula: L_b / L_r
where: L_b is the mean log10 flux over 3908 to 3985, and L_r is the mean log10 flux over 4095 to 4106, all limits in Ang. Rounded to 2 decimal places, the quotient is 1.05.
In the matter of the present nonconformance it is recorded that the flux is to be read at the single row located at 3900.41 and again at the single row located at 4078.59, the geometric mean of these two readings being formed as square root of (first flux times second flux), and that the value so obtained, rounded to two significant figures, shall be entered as 37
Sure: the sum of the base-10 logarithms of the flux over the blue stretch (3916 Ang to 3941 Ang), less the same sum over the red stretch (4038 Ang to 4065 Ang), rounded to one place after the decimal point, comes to -1.0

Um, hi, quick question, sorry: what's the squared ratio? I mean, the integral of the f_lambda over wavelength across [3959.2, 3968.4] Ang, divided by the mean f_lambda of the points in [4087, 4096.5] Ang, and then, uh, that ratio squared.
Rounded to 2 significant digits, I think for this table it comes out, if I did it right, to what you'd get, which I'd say 57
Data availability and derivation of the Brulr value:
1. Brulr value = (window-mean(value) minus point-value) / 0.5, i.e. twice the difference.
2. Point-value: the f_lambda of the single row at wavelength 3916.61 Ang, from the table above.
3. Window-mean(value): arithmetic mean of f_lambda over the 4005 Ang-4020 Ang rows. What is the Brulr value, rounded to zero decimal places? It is 0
